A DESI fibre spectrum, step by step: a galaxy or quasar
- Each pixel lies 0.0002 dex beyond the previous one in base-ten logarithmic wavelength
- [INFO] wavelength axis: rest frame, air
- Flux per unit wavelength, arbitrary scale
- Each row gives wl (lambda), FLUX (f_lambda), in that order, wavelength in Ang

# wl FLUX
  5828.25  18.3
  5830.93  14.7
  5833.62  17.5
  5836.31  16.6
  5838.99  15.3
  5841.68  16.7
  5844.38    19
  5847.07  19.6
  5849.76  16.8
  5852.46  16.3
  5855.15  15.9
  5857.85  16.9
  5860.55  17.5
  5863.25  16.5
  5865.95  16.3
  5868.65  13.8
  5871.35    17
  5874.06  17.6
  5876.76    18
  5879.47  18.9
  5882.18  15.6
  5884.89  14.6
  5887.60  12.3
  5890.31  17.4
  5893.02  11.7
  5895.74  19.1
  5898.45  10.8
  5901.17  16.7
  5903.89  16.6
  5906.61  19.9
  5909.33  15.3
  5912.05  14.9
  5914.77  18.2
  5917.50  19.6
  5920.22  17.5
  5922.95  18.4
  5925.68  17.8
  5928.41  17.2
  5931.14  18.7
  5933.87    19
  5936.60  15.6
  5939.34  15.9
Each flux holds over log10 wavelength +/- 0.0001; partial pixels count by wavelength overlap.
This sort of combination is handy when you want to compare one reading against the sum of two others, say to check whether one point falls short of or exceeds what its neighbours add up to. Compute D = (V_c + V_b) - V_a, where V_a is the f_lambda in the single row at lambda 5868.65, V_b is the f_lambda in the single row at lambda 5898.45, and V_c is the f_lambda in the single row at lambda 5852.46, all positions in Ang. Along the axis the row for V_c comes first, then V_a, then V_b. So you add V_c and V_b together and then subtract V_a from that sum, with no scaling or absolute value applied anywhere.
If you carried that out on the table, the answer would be 13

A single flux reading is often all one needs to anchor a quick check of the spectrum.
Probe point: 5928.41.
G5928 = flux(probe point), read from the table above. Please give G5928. 17.2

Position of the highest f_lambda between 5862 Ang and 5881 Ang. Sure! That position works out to 5879.47 Ang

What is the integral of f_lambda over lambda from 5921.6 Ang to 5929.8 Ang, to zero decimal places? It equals 146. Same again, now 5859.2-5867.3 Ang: 136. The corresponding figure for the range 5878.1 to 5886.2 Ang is 133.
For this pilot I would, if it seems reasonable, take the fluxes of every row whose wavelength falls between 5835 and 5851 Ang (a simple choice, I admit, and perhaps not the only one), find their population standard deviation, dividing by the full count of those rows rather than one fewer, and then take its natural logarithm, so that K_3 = 0.40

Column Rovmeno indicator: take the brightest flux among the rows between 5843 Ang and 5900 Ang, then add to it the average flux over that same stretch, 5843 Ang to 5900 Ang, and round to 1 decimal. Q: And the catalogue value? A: 35.9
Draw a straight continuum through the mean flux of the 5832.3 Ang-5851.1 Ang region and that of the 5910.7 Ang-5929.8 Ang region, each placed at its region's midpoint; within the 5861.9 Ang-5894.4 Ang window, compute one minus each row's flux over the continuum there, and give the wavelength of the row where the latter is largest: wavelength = 5893.02 Ang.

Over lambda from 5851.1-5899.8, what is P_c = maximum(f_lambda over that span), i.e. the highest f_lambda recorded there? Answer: 19.1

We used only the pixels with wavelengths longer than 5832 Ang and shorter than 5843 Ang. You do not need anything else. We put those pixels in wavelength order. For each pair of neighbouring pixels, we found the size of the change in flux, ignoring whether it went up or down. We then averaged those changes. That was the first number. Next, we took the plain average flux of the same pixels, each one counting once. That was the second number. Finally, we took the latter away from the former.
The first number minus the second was -15.3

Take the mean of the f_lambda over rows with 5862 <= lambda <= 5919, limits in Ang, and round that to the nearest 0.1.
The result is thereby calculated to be 16.2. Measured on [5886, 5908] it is 15.6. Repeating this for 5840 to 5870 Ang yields 16.8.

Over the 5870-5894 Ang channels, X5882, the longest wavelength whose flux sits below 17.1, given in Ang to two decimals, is 5893.02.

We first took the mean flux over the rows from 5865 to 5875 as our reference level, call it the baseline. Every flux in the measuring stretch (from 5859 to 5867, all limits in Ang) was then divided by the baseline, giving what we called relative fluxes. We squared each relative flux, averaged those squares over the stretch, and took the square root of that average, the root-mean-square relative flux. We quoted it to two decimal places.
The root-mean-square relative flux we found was 1.04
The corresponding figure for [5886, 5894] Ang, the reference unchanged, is 0.87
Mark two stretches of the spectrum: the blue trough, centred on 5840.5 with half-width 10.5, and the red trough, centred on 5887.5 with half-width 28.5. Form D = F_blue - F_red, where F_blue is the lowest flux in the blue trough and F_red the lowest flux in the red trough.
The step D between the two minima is 3.9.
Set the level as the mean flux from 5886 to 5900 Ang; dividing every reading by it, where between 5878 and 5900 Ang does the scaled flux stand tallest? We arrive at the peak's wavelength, 5895.74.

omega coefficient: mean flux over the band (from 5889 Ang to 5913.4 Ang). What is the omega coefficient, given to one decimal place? 15.8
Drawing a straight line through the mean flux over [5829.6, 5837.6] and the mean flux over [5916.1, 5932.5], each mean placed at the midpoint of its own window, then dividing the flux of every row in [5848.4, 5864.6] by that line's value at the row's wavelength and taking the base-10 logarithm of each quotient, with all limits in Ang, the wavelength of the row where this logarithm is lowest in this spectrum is 5855.15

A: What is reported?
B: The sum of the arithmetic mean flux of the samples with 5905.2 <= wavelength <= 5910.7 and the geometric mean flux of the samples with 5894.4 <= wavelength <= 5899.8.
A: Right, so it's 32.0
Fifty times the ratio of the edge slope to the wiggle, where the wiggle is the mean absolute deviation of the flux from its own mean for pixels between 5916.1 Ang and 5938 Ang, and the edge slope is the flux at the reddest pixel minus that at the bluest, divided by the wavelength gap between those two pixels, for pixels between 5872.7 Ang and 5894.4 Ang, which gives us -16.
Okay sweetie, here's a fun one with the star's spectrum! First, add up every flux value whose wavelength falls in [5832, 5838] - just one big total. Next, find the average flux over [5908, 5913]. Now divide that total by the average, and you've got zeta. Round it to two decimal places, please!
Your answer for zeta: 2.26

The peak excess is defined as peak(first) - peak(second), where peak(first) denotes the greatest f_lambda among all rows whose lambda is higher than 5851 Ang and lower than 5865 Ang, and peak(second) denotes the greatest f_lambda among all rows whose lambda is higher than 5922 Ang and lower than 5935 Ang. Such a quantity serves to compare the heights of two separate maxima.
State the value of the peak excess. -1.5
